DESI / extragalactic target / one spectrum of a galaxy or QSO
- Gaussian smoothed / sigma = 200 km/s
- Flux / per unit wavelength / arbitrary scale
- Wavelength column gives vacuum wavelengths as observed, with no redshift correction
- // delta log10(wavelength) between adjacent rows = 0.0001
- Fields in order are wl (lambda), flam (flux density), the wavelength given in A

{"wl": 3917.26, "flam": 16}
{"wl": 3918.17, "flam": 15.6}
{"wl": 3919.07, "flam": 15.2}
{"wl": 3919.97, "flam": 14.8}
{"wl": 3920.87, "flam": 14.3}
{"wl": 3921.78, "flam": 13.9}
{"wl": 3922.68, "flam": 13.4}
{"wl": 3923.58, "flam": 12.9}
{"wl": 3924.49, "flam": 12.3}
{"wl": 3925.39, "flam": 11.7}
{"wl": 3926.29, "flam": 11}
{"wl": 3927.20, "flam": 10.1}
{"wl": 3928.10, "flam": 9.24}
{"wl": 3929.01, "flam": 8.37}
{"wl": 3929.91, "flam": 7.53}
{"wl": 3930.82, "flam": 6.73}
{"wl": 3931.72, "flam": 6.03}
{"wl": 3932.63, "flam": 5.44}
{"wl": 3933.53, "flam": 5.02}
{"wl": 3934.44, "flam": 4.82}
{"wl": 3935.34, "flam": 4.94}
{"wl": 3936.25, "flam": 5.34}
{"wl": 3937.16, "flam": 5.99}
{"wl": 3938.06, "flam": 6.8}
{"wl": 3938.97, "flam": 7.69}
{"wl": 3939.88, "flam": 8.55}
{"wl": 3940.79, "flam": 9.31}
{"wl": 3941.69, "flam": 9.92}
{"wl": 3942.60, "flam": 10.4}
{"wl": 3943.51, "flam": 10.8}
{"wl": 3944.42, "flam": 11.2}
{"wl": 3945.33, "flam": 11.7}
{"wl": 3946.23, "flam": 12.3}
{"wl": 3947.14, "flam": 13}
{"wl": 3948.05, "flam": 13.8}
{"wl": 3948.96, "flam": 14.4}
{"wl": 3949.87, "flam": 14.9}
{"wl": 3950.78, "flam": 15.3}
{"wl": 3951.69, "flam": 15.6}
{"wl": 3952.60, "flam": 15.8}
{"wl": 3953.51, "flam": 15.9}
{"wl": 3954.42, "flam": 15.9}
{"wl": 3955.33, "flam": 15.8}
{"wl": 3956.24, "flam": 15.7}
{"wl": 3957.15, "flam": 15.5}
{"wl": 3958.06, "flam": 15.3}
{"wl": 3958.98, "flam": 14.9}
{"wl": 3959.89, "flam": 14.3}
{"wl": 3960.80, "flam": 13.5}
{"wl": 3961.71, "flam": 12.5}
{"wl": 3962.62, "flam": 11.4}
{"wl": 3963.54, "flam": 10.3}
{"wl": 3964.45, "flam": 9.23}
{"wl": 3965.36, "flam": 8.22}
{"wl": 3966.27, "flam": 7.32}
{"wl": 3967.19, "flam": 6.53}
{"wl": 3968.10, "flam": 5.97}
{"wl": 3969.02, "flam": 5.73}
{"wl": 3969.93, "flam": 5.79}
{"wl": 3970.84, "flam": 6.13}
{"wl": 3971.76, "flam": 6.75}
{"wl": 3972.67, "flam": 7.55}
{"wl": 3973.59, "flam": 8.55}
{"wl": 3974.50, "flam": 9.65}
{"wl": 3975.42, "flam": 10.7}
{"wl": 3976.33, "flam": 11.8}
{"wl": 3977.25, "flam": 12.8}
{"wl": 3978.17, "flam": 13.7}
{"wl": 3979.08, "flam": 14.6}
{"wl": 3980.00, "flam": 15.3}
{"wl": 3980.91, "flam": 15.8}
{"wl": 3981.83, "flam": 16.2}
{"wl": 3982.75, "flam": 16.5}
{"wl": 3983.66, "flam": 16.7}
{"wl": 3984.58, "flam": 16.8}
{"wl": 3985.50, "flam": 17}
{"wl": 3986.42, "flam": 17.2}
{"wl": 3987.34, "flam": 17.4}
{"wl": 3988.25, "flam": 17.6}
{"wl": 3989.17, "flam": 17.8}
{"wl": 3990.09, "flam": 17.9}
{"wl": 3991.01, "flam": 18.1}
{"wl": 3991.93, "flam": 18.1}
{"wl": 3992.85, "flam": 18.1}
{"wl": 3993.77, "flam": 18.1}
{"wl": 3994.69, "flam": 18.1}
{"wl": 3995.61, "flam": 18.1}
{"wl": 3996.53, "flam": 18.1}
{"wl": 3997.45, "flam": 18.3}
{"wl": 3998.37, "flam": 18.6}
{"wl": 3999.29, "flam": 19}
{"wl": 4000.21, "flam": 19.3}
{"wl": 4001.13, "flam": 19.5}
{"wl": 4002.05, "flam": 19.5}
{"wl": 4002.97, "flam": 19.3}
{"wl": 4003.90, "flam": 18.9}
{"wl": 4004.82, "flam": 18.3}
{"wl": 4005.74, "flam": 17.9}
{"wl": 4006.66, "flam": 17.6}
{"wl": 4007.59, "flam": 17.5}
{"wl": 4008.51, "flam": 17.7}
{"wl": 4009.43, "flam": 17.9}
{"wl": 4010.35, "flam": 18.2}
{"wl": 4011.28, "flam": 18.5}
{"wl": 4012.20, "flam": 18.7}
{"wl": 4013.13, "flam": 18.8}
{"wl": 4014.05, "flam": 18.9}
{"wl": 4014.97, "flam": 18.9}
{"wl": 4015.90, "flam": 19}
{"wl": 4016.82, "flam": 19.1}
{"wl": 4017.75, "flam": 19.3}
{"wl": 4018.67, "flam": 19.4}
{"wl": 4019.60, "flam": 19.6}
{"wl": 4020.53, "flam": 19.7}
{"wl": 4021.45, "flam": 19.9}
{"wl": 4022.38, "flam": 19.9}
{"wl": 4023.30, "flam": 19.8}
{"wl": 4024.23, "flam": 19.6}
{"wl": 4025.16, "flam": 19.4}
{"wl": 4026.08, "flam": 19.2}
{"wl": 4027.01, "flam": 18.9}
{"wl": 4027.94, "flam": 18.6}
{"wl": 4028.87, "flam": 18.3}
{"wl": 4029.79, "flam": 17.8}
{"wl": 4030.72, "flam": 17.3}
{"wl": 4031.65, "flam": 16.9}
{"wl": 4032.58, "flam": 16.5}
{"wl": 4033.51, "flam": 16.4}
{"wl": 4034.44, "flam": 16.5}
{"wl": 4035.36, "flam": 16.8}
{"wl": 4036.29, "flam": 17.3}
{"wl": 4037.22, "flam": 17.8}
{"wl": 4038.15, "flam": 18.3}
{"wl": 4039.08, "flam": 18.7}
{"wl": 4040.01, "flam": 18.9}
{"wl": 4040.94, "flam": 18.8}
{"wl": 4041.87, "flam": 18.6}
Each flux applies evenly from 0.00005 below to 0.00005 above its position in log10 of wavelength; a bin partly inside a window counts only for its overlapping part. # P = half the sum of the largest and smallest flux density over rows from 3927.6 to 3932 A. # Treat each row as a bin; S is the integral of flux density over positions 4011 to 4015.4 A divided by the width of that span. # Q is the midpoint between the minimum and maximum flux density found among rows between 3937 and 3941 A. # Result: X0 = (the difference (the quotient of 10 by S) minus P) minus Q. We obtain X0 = -15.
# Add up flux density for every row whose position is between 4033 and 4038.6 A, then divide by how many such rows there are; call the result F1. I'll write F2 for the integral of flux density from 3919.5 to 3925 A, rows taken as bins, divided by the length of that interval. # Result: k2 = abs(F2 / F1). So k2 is 0.8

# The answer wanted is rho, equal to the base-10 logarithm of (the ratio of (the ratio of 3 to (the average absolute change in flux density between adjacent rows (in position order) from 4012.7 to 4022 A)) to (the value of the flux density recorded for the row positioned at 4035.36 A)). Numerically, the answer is 0.16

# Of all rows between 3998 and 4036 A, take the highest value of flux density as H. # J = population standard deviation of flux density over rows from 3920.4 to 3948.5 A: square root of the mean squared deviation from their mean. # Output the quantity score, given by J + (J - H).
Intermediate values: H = 19.9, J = 3.00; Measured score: -13.9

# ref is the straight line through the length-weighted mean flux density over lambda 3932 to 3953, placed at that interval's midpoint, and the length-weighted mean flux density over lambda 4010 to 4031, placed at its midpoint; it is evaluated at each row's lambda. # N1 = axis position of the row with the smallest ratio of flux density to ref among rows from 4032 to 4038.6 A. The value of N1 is 4033.51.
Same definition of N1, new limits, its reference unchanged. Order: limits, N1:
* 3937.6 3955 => 3938.06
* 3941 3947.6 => 3941.69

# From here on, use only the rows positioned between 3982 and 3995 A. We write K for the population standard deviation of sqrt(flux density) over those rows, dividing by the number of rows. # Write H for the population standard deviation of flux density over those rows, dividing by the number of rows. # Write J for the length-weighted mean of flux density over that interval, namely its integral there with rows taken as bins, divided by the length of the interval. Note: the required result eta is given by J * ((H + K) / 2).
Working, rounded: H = 0.6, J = 17.5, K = 0.07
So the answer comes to 6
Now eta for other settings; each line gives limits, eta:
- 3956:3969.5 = 23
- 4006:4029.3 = 7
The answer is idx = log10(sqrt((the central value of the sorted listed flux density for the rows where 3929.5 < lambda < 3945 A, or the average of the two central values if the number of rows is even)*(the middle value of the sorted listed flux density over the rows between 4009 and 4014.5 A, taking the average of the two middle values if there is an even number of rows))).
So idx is 1.05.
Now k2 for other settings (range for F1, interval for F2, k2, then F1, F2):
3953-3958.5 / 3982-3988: 1.1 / 16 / 17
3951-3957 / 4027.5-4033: 1.1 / 16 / 18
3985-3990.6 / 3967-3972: 0.3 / 17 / 6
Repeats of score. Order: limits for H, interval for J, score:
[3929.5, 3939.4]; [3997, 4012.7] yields -6.4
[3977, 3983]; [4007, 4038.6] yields -14.4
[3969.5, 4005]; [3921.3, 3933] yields -13.9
